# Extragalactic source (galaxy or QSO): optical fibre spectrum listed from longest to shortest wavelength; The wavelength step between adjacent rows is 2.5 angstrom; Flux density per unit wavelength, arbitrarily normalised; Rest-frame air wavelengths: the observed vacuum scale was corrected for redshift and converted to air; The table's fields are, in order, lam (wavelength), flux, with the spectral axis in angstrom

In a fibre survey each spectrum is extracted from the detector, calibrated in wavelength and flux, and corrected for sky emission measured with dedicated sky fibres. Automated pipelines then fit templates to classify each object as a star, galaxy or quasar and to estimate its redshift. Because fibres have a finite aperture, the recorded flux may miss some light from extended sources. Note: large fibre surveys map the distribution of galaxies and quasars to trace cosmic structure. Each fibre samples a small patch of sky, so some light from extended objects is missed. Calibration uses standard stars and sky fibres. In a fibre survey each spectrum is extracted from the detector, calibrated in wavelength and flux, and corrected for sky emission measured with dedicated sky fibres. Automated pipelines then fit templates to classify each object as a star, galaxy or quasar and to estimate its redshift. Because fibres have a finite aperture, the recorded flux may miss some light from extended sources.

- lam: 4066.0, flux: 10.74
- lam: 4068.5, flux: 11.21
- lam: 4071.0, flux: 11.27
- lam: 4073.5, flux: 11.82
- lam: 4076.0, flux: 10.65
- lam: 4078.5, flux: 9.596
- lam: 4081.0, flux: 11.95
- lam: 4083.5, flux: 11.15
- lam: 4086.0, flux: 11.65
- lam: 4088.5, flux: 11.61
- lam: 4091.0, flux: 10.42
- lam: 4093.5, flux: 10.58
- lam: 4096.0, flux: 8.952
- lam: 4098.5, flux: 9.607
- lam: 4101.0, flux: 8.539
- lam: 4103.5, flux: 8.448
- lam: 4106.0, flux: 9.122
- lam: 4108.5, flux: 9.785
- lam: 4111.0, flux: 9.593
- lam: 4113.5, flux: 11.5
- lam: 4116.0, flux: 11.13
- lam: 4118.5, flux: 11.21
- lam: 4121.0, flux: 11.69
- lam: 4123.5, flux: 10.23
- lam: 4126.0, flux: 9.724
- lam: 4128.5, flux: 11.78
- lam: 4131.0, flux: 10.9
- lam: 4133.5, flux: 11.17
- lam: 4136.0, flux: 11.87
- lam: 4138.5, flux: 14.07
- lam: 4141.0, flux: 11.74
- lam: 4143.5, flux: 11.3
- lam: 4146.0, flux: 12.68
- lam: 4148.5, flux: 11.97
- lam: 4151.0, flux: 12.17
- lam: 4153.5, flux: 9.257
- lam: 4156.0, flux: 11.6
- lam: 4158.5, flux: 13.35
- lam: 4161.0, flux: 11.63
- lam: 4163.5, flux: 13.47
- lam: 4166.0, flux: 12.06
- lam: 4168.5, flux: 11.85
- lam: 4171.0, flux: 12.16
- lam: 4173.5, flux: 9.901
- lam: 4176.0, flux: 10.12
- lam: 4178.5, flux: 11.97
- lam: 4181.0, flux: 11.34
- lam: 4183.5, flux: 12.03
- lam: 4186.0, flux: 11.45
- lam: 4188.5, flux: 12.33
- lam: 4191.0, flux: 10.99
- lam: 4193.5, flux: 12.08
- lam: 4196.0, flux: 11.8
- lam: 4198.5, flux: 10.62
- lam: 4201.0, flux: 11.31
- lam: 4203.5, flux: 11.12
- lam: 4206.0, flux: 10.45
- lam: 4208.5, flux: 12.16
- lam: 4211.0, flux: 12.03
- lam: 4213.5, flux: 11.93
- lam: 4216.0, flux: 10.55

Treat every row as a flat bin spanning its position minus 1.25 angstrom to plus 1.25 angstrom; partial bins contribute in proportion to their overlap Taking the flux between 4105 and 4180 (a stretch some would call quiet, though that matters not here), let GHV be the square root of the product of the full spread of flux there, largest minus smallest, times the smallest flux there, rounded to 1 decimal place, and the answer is 6.7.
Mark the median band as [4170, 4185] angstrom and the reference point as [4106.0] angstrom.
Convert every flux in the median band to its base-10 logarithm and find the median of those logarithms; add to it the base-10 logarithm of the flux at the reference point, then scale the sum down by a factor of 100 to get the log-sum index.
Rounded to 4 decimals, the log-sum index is 0.0203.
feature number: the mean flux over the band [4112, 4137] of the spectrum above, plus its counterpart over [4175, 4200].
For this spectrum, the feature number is 22.6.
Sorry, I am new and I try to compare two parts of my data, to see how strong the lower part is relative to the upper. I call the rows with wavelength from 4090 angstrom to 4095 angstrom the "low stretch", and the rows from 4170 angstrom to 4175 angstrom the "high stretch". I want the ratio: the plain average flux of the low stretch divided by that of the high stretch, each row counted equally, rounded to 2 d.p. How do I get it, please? 0.95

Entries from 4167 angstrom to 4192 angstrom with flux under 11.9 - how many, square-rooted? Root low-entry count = 2.4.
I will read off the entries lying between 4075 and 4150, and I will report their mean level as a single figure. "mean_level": 10.8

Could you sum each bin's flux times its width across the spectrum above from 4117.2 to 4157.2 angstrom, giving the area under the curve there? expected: 458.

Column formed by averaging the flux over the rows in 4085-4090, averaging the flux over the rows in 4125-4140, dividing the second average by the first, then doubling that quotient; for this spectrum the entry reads 2.0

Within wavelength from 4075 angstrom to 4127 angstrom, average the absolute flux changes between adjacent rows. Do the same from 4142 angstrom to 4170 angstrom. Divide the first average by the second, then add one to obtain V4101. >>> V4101 1.5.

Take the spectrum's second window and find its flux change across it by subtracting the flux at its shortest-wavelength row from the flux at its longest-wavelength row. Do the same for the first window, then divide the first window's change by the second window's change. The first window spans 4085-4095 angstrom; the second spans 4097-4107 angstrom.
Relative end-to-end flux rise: 2.2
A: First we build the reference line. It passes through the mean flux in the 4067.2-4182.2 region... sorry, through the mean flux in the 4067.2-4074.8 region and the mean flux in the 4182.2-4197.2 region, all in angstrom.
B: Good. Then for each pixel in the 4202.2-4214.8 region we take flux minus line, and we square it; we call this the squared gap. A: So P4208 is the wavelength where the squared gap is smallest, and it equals 4213.5 angstrom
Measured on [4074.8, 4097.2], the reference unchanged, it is 4088.5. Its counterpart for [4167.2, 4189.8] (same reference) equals 4168.5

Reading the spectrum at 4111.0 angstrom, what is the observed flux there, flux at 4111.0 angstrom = 9.593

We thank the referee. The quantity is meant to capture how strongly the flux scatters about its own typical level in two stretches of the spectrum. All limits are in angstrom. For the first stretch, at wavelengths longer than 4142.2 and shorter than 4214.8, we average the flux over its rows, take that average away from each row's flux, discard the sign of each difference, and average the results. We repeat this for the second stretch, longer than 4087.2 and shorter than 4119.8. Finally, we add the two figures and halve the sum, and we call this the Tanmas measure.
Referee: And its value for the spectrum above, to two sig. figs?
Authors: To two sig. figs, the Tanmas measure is 0.82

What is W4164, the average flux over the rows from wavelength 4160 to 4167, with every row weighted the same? 12.4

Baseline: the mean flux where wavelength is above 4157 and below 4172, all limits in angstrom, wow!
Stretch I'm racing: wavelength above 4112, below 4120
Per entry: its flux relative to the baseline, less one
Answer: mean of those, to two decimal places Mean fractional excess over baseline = -0.09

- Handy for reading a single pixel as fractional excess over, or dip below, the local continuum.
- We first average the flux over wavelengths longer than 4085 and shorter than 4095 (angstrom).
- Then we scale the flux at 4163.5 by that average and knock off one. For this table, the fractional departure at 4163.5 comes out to 0.22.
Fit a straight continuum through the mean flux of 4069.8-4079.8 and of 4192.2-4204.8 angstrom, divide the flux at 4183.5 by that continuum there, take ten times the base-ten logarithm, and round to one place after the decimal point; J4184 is 0.3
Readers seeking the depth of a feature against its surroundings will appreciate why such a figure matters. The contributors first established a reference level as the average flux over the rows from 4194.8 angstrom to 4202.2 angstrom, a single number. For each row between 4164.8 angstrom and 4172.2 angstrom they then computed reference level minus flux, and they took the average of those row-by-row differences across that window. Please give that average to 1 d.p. -0.8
